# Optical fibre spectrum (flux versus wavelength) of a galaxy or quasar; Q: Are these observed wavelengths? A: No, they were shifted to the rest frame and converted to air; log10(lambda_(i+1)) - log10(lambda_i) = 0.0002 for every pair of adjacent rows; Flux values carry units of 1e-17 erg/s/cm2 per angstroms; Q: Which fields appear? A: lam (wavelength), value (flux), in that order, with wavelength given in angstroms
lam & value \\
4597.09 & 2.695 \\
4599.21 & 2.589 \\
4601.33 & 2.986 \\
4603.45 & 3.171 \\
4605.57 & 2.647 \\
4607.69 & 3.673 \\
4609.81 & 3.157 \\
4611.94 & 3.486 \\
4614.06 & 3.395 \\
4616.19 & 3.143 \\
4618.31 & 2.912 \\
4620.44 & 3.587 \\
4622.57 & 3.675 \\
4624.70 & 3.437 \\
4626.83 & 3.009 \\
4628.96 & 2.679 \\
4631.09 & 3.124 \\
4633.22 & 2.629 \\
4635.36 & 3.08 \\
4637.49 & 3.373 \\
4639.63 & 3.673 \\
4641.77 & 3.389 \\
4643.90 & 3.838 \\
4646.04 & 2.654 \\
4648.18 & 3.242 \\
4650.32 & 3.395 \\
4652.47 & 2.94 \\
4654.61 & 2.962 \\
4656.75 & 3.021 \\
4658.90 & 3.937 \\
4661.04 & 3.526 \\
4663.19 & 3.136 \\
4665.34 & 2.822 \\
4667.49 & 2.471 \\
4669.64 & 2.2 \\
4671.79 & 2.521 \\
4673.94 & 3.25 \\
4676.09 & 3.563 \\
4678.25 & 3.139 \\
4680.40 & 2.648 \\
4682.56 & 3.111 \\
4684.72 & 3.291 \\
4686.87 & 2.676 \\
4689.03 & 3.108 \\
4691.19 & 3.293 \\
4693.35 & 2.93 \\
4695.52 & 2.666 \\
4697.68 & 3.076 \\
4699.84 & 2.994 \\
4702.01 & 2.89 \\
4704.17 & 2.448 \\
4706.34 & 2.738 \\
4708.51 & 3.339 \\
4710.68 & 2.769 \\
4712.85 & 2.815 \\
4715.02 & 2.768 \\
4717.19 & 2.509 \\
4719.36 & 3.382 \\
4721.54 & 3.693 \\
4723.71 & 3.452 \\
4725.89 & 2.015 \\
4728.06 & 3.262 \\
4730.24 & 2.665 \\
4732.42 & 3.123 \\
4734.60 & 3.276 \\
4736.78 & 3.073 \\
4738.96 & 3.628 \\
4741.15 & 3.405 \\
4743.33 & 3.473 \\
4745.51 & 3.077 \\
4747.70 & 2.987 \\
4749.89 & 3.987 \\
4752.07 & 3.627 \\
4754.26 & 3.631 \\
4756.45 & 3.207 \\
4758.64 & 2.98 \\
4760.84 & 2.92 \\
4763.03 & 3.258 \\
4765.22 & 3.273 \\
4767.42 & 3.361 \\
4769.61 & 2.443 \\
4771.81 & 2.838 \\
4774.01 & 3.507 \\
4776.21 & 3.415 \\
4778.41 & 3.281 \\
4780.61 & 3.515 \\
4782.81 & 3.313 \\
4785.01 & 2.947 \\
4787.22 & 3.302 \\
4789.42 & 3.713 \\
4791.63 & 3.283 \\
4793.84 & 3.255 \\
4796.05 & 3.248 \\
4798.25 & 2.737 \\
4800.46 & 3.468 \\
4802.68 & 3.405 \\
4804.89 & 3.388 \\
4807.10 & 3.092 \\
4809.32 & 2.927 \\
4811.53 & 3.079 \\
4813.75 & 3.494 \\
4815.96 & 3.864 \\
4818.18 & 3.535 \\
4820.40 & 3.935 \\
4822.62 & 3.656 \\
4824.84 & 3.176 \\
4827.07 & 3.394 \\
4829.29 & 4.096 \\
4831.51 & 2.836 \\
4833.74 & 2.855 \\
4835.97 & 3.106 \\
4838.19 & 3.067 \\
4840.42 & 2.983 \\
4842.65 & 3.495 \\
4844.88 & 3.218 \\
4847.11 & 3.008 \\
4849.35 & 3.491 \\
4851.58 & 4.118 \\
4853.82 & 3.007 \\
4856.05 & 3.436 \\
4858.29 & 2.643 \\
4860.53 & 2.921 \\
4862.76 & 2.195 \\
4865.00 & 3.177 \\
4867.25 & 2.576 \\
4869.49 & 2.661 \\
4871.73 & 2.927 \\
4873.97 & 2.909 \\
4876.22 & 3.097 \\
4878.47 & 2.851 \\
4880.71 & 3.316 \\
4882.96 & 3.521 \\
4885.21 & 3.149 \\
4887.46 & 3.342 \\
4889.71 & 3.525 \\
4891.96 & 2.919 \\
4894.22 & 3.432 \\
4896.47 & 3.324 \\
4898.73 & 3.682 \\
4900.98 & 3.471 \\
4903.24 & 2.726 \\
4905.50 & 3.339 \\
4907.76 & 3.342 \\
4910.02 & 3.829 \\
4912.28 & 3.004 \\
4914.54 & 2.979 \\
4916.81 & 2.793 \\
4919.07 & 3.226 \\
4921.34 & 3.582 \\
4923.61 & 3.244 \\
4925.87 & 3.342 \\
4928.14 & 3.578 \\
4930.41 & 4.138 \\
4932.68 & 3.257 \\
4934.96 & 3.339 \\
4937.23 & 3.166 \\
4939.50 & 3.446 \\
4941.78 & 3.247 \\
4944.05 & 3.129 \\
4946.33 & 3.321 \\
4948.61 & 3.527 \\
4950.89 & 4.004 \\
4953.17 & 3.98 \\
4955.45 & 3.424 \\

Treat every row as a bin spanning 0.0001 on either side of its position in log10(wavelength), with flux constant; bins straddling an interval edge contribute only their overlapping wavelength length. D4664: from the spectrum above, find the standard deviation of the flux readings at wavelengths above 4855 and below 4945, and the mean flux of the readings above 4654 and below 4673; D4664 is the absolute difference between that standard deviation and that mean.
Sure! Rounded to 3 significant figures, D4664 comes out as 2.59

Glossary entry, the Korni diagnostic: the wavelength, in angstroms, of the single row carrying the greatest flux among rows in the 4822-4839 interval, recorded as 4829.29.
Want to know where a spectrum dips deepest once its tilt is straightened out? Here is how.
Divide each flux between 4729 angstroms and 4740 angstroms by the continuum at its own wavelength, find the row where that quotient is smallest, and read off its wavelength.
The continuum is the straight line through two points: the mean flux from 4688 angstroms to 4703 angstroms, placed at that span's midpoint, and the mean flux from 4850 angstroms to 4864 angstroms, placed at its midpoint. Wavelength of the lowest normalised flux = 4730.24 angstroms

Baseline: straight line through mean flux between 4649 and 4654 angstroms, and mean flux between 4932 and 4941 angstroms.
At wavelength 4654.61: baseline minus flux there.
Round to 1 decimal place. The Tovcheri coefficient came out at 0.2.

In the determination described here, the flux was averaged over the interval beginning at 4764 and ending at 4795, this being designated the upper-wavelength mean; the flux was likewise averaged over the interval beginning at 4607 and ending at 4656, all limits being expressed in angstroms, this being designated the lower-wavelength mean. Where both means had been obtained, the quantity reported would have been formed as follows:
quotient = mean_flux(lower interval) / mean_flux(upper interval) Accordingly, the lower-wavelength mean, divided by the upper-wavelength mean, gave 1.00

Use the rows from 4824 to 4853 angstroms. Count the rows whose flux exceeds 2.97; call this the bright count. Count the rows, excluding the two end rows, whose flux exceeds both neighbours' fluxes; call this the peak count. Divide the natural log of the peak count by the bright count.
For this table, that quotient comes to 0.100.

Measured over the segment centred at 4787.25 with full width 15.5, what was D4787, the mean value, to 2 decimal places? 3.33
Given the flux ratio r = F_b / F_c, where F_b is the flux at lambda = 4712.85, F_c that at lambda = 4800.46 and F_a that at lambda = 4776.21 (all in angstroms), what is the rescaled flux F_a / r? 4.2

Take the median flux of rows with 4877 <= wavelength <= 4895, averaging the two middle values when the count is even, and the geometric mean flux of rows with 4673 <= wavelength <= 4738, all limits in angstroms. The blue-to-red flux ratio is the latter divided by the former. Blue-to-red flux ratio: 0.89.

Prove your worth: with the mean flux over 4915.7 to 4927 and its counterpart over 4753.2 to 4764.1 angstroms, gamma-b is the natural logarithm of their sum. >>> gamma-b 1.86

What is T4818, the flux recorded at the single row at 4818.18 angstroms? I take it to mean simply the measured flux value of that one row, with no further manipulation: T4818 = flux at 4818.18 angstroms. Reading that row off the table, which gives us 3.535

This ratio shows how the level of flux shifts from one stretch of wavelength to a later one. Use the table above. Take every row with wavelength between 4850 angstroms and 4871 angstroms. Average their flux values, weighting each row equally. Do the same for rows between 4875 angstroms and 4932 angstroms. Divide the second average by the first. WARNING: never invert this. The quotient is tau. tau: 1.11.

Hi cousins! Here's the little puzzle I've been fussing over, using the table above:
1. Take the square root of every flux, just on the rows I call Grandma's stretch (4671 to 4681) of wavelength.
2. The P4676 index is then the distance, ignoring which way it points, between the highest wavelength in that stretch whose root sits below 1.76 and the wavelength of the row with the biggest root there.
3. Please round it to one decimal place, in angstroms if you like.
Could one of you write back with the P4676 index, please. 4.3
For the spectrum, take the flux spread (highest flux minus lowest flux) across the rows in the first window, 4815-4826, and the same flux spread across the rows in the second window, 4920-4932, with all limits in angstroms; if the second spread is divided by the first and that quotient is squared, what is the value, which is 1.4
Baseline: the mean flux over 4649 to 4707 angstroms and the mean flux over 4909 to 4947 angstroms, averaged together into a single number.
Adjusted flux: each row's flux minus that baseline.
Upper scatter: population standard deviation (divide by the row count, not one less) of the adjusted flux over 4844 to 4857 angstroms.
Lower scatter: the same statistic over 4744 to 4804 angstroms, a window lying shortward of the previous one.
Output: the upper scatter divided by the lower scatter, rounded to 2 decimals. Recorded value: 1.19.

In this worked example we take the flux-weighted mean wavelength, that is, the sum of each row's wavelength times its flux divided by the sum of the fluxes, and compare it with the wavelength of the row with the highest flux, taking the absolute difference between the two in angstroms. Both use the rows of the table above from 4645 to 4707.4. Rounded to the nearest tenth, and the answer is 16.7 angstroms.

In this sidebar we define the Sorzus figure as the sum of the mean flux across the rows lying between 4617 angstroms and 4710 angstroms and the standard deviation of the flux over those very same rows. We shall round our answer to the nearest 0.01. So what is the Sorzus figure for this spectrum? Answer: 3.47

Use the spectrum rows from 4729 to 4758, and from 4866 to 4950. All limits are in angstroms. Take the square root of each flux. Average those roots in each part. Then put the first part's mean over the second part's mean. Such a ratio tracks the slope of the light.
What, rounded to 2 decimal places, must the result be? 1.01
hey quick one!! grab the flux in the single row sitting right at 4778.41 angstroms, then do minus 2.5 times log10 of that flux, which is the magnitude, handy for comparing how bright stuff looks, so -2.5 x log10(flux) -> -1.29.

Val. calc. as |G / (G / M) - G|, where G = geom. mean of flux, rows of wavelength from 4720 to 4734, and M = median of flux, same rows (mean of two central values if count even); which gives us 0.21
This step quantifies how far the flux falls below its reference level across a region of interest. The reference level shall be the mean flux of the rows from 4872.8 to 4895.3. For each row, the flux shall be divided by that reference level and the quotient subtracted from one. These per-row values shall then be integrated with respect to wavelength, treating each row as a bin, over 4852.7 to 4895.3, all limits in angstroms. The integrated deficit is 2.3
